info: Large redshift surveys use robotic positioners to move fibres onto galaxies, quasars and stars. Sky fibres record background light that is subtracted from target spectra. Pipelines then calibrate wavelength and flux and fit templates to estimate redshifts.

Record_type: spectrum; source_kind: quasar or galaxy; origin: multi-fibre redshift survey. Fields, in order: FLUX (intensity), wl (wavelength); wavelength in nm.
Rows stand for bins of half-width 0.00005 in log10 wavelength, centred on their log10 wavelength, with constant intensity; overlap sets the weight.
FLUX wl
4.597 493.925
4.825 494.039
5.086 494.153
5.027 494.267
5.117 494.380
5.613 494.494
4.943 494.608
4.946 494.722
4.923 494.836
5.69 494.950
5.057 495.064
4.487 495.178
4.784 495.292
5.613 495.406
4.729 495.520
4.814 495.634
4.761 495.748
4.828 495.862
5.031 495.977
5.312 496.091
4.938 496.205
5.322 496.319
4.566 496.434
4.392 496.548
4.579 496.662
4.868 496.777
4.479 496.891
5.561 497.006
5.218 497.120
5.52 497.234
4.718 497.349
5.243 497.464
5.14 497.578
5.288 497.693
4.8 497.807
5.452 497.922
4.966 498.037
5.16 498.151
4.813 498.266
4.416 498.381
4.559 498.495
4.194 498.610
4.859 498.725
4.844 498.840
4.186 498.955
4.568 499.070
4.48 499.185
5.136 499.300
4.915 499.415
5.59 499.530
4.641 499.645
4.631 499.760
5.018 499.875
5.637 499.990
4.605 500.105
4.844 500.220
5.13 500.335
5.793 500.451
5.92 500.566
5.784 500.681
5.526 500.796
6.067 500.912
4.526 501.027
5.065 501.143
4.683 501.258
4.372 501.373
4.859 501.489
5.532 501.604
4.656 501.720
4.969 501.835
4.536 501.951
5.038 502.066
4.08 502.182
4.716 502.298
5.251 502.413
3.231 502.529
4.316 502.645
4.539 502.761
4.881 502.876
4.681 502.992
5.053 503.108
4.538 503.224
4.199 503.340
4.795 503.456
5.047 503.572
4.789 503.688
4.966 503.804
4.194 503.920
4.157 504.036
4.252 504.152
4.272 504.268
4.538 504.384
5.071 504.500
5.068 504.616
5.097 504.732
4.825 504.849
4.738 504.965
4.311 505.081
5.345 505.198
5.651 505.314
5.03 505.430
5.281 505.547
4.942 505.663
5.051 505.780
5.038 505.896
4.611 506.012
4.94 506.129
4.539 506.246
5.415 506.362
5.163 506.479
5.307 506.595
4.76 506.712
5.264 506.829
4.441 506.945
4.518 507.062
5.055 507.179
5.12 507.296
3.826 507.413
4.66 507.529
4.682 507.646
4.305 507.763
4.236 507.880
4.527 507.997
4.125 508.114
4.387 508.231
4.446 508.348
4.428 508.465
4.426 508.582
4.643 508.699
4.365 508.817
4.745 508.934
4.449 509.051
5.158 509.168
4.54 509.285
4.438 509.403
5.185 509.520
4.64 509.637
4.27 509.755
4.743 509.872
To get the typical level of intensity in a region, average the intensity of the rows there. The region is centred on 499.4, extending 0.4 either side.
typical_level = 4.85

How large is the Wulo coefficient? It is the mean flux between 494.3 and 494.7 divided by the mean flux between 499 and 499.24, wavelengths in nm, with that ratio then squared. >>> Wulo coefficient 1.33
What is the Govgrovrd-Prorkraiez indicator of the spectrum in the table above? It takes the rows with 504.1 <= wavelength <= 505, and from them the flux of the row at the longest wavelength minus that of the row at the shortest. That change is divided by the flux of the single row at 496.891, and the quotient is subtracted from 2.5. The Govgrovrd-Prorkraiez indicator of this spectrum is 2.39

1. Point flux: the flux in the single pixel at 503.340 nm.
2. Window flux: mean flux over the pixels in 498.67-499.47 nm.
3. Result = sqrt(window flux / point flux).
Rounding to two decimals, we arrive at 1.06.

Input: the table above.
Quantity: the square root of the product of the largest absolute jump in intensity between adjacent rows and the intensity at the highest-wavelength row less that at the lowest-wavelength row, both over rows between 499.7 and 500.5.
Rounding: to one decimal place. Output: 1.1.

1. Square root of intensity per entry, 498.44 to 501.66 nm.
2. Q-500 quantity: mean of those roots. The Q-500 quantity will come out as 2.23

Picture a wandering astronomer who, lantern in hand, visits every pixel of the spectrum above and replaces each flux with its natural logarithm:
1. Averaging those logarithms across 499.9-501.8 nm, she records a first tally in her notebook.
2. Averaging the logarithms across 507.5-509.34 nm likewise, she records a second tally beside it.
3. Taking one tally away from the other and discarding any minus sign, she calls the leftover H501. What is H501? 0.136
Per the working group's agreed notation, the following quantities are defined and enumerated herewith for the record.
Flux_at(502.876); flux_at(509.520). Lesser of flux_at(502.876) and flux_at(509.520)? 4.88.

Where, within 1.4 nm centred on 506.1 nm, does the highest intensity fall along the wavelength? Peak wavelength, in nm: 506.362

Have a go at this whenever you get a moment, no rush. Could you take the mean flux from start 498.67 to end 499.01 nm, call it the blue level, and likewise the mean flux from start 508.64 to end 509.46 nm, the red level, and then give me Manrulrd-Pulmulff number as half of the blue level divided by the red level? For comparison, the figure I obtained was 0.50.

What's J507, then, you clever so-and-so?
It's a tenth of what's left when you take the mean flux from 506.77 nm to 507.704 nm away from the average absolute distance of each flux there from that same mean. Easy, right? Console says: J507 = -0.44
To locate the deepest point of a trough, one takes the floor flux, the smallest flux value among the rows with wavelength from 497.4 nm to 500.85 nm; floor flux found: 4.186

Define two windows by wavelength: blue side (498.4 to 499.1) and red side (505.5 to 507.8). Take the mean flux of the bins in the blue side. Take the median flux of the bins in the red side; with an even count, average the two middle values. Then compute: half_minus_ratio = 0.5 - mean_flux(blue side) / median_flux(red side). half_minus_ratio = -0.42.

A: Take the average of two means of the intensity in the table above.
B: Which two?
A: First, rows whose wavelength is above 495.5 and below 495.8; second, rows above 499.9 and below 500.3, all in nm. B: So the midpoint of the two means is 4.9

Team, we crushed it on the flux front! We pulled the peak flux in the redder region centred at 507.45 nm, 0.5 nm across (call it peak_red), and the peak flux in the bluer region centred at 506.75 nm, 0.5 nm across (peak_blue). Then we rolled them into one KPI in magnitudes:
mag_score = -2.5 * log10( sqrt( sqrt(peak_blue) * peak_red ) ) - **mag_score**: -1.34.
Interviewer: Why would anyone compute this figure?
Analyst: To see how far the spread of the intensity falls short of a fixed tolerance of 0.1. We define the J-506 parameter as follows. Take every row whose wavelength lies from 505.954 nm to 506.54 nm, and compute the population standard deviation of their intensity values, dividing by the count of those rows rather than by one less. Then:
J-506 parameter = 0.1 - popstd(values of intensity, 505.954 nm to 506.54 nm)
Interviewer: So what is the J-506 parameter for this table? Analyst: -0.23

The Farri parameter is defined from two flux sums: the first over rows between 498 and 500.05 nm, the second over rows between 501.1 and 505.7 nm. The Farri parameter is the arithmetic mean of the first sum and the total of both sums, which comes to 181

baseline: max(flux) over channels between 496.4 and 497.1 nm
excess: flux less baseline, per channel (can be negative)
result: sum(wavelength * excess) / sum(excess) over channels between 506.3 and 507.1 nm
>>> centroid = 506.83 nm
